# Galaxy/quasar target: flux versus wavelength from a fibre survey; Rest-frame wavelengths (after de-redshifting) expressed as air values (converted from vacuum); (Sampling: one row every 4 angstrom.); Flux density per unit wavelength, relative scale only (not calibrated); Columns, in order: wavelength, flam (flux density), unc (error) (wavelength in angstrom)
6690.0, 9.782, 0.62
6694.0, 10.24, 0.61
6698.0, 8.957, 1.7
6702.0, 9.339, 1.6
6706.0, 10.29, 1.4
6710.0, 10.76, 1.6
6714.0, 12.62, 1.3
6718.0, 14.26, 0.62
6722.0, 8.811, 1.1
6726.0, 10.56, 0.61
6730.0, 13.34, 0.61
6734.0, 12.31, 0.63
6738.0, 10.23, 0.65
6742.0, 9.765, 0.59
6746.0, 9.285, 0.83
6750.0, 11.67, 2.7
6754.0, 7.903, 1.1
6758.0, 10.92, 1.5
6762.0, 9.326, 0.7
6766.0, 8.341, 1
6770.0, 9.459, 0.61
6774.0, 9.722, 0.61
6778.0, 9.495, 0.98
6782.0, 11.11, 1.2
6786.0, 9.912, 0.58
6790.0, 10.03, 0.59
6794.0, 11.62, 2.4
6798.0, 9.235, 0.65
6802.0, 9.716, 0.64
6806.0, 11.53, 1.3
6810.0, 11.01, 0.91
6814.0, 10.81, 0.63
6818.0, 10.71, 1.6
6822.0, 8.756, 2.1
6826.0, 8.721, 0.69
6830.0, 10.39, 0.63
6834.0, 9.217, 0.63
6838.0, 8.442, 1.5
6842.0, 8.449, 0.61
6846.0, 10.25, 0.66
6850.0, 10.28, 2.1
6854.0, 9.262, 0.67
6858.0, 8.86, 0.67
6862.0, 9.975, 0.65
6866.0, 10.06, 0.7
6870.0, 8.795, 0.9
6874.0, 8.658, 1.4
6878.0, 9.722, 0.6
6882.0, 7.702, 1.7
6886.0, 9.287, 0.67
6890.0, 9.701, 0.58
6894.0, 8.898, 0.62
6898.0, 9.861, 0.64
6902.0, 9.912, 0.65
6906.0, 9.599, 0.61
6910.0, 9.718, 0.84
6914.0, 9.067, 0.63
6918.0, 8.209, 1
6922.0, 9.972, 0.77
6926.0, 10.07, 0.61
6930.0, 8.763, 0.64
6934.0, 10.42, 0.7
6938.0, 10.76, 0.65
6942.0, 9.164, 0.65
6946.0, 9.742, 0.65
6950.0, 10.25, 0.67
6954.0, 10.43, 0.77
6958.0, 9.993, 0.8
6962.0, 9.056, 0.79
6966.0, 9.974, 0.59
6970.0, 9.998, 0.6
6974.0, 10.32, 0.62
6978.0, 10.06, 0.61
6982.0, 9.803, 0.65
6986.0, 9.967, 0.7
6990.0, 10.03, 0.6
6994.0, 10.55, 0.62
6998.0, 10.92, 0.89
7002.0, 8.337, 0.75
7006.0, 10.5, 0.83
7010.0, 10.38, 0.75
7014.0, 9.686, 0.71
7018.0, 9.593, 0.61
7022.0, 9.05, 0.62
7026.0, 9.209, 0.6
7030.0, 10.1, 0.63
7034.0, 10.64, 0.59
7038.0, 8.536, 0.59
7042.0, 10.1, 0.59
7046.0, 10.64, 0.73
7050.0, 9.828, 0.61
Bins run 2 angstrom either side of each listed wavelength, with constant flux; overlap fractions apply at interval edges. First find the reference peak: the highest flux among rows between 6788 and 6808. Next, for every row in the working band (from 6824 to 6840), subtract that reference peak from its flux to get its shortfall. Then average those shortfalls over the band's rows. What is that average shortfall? -2.43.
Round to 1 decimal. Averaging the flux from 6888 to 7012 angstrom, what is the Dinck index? 9.8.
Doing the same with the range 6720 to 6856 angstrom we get 10.0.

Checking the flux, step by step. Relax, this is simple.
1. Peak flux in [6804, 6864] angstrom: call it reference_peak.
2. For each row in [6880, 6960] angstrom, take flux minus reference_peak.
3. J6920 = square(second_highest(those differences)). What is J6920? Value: 1.21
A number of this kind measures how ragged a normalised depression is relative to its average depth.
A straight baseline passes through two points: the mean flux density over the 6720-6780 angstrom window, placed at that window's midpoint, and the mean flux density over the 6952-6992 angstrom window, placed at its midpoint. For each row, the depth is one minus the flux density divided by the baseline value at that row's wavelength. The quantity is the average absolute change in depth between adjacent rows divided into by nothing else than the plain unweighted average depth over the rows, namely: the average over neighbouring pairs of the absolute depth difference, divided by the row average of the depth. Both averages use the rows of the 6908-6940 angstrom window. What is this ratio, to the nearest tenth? 2.6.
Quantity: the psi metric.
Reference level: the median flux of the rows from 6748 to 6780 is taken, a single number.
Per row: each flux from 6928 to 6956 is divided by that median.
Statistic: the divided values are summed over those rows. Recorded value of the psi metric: 7.3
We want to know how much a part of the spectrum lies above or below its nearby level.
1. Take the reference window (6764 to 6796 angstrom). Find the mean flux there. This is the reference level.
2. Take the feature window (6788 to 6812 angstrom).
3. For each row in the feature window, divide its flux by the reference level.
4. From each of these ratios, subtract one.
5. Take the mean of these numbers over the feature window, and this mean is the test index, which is 0.06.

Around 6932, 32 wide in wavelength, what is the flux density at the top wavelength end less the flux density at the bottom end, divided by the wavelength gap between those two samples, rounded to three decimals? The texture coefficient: 0.055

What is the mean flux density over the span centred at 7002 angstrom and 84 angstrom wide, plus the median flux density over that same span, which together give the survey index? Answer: 19.8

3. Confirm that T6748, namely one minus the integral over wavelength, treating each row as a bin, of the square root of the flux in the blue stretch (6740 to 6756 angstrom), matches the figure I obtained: -48.6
